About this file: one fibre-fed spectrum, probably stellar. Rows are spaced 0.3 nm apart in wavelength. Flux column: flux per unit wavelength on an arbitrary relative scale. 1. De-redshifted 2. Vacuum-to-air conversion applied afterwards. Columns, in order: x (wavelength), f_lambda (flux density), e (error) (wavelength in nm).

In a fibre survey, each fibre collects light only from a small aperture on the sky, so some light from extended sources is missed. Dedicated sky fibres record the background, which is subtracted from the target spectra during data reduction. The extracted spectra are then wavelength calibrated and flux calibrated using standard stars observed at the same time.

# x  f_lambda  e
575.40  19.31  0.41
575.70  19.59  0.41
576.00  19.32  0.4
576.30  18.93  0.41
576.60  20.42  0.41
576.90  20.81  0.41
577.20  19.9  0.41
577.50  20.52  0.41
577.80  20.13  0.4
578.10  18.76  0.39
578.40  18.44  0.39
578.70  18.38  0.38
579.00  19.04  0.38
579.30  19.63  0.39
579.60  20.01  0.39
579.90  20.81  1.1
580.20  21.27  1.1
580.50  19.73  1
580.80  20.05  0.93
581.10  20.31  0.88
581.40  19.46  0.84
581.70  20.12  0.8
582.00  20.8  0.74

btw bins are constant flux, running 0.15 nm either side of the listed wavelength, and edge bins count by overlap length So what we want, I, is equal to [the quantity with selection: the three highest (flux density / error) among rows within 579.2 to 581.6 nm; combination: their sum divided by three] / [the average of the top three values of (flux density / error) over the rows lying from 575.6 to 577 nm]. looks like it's 0.84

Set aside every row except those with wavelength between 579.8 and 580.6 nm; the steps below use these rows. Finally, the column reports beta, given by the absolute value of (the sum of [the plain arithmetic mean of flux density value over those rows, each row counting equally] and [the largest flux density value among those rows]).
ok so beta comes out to 41.9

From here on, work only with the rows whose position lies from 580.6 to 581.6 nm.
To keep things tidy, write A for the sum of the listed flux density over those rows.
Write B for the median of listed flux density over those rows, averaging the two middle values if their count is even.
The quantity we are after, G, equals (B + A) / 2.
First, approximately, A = 59.8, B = 20.05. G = 39.9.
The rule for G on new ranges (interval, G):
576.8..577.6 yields 40.9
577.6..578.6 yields 38.0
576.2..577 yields 40.3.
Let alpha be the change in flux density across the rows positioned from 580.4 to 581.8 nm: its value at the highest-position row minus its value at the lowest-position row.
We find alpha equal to 0.4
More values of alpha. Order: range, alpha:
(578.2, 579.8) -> 1.6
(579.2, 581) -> 0.4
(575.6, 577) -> 1.2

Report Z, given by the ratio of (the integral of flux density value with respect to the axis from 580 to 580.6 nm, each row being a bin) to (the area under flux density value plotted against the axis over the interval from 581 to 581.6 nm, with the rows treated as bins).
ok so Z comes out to 1.04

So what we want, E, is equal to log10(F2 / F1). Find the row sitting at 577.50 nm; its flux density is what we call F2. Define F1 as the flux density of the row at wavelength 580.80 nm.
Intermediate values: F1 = 20.05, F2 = 20.52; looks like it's 0.010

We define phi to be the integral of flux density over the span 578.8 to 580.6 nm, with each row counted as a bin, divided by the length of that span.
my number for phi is 20.0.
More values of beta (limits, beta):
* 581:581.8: 40.3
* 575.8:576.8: 40.0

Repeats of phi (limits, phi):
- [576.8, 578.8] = 19.6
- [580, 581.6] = 20.2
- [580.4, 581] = 19.9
